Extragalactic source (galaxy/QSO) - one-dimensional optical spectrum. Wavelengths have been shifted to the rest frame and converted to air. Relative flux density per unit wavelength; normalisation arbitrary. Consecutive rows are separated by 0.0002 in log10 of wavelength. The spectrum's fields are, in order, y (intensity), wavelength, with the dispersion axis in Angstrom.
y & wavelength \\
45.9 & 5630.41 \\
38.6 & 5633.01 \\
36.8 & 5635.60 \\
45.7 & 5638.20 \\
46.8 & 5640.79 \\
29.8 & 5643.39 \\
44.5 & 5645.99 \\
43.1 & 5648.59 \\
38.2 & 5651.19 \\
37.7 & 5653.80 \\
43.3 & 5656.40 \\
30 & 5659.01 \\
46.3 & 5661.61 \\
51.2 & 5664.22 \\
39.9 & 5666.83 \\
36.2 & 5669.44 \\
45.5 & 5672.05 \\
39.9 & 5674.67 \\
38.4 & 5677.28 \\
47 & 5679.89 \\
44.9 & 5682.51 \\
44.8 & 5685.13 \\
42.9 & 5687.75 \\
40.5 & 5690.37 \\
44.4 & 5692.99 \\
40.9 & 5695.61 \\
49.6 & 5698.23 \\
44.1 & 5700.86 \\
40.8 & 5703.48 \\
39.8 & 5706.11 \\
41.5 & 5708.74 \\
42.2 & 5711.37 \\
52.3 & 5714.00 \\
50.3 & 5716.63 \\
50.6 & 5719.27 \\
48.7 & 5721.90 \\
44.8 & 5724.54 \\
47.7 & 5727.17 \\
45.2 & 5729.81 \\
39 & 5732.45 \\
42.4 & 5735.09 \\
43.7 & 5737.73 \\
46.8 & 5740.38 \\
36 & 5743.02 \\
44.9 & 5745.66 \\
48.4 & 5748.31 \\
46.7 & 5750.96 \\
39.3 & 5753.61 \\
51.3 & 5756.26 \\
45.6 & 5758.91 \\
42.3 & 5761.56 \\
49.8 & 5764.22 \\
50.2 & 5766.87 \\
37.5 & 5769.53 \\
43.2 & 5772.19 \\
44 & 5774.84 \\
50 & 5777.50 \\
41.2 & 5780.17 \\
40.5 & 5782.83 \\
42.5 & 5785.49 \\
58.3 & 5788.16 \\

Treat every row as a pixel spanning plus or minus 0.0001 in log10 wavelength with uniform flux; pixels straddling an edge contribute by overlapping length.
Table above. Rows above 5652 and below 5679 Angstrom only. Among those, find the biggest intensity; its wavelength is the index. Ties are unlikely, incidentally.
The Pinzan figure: 5664.22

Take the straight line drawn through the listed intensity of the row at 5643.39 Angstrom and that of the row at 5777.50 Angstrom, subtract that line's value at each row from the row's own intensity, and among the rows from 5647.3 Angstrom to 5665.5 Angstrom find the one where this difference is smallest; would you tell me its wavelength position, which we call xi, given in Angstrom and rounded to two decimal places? 5659.01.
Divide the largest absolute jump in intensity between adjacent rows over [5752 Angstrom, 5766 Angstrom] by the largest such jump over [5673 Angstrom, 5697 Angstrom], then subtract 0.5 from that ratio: 0.90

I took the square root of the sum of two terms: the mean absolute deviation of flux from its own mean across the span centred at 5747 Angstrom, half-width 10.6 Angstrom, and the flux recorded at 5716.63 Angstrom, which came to 7.4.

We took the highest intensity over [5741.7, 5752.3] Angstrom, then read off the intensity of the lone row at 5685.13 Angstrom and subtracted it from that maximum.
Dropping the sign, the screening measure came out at 3.6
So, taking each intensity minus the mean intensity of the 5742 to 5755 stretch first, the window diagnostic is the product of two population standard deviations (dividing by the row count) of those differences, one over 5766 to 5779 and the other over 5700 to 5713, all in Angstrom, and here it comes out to 7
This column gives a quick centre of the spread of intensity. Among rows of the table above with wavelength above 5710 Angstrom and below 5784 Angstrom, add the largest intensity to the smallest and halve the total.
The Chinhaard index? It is 44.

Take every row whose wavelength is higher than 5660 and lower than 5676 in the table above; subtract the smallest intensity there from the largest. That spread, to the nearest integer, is 15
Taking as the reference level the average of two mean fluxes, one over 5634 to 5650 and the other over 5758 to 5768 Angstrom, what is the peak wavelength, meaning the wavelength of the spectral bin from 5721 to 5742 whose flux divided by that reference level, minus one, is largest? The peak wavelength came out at 5721.90 Angstrom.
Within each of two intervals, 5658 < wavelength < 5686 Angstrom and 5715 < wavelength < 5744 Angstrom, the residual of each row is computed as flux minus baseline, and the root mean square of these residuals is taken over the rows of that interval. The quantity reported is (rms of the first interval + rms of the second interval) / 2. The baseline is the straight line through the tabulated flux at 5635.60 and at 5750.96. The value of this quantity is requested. 5.45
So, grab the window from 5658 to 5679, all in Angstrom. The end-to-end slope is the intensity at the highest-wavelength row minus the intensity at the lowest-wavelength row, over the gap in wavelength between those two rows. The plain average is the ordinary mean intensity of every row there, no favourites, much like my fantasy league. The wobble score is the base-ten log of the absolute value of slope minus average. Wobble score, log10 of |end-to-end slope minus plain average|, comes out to 1.61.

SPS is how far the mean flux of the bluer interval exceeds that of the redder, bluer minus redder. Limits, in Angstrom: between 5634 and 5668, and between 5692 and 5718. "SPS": -3.6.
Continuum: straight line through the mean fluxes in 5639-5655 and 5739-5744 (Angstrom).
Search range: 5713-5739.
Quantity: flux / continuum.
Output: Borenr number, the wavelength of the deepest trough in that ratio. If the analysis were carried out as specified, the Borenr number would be 5732.45 Angstrom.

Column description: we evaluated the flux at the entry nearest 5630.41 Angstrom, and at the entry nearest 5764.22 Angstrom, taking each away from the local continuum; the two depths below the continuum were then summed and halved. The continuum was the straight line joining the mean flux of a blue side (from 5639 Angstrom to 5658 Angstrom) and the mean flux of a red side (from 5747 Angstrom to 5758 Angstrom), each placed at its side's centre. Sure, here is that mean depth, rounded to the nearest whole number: -5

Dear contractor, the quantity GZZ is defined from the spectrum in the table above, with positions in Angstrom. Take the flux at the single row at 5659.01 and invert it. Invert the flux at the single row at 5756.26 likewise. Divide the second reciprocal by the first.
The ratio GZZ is 0.58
